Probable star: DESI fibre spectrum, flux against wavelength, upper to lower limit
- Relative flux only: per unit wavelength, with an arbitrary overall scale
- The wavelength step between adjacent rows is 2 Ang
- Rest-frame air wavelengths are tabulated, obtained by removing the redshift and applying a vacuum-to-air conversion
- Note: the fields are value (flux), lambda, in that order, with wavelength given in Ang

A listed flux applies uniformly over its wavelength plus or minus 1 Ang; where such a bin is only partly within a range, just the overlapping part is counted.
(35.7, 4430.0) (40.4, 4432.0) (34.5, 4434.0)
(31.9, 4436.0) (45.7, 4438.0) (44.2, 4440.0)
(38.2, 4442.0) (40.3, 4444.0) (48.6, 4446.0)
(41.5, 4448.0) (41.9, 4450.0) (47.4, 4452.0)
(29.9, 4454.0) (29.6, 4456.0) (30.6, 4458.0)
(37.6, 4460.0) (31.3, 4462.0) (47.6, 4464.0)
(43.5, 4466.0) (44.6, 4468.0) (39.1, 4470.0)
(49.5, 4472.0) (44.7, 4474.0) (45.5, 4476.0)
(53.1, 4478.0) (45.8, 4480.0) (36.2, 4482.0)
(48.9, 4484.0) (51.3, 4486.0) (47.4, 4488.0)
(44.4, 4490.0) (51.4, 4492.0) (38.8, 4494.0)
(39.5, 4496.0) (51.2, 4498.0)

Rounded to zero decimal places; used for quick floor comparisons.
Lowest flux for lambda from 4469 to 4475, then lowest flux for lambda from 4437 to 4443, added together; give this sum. 77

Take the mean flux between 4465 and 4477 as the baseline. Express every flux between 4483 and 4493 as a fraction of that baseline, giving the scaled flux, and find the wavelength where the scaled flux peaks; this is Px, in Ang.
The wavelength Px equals 4492.0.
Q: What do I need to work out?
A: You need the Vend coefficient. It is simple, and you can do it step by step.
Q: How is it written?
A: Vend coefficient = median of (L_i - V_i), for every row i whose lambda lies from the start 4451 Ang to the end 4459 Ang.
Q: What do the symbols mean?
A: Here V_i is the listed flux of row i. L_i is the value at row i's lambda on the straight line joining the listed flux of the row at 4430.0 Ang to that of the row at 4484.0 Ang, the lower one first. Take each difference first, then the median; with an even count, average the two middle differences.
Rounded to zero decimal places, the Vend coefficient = 12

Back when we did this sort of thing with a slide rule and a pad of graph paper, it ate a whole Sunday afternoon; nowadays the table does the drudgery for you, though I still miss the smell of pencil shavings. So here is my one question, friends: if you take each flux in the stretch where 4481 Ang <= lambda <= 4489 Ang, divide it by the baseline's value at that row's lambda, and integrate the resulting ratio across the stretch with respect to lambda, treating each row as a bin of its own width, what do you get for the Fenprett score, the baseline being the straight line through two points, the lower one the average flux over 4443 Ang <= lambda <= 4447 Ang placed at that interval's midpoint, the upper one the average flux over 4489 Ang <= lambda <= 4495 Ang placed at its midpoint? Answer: 8.2 Ang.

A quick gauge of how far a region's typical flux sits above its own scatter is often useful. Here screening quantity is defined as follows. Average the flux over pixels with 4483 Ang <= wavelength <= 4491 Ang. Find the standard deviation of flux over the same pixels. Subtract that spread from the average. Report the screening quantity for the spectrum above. 45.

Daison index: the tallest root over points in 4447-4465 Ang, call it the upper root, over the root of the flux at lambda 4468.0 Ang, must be 1.03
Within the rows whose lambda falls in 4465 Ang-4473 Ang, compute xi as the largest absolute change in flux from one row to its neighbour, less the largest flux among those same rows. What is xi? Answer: -39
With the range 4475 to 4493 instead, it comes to -40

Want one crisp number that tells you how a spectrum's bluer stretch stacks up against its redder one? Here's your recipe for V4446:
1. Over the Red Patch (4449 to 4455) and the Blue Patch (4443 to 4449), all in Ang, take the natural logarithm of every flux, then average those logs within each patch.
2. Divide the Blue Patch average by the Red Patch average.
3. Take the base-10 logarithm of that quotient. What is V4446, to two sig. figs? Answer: 0.012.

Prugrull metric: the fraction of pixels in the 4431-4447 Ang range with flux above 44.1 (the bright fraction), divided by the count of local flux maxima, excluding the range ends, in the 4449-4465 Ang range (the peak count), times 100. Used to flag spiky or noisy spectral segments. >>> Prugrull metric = 19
